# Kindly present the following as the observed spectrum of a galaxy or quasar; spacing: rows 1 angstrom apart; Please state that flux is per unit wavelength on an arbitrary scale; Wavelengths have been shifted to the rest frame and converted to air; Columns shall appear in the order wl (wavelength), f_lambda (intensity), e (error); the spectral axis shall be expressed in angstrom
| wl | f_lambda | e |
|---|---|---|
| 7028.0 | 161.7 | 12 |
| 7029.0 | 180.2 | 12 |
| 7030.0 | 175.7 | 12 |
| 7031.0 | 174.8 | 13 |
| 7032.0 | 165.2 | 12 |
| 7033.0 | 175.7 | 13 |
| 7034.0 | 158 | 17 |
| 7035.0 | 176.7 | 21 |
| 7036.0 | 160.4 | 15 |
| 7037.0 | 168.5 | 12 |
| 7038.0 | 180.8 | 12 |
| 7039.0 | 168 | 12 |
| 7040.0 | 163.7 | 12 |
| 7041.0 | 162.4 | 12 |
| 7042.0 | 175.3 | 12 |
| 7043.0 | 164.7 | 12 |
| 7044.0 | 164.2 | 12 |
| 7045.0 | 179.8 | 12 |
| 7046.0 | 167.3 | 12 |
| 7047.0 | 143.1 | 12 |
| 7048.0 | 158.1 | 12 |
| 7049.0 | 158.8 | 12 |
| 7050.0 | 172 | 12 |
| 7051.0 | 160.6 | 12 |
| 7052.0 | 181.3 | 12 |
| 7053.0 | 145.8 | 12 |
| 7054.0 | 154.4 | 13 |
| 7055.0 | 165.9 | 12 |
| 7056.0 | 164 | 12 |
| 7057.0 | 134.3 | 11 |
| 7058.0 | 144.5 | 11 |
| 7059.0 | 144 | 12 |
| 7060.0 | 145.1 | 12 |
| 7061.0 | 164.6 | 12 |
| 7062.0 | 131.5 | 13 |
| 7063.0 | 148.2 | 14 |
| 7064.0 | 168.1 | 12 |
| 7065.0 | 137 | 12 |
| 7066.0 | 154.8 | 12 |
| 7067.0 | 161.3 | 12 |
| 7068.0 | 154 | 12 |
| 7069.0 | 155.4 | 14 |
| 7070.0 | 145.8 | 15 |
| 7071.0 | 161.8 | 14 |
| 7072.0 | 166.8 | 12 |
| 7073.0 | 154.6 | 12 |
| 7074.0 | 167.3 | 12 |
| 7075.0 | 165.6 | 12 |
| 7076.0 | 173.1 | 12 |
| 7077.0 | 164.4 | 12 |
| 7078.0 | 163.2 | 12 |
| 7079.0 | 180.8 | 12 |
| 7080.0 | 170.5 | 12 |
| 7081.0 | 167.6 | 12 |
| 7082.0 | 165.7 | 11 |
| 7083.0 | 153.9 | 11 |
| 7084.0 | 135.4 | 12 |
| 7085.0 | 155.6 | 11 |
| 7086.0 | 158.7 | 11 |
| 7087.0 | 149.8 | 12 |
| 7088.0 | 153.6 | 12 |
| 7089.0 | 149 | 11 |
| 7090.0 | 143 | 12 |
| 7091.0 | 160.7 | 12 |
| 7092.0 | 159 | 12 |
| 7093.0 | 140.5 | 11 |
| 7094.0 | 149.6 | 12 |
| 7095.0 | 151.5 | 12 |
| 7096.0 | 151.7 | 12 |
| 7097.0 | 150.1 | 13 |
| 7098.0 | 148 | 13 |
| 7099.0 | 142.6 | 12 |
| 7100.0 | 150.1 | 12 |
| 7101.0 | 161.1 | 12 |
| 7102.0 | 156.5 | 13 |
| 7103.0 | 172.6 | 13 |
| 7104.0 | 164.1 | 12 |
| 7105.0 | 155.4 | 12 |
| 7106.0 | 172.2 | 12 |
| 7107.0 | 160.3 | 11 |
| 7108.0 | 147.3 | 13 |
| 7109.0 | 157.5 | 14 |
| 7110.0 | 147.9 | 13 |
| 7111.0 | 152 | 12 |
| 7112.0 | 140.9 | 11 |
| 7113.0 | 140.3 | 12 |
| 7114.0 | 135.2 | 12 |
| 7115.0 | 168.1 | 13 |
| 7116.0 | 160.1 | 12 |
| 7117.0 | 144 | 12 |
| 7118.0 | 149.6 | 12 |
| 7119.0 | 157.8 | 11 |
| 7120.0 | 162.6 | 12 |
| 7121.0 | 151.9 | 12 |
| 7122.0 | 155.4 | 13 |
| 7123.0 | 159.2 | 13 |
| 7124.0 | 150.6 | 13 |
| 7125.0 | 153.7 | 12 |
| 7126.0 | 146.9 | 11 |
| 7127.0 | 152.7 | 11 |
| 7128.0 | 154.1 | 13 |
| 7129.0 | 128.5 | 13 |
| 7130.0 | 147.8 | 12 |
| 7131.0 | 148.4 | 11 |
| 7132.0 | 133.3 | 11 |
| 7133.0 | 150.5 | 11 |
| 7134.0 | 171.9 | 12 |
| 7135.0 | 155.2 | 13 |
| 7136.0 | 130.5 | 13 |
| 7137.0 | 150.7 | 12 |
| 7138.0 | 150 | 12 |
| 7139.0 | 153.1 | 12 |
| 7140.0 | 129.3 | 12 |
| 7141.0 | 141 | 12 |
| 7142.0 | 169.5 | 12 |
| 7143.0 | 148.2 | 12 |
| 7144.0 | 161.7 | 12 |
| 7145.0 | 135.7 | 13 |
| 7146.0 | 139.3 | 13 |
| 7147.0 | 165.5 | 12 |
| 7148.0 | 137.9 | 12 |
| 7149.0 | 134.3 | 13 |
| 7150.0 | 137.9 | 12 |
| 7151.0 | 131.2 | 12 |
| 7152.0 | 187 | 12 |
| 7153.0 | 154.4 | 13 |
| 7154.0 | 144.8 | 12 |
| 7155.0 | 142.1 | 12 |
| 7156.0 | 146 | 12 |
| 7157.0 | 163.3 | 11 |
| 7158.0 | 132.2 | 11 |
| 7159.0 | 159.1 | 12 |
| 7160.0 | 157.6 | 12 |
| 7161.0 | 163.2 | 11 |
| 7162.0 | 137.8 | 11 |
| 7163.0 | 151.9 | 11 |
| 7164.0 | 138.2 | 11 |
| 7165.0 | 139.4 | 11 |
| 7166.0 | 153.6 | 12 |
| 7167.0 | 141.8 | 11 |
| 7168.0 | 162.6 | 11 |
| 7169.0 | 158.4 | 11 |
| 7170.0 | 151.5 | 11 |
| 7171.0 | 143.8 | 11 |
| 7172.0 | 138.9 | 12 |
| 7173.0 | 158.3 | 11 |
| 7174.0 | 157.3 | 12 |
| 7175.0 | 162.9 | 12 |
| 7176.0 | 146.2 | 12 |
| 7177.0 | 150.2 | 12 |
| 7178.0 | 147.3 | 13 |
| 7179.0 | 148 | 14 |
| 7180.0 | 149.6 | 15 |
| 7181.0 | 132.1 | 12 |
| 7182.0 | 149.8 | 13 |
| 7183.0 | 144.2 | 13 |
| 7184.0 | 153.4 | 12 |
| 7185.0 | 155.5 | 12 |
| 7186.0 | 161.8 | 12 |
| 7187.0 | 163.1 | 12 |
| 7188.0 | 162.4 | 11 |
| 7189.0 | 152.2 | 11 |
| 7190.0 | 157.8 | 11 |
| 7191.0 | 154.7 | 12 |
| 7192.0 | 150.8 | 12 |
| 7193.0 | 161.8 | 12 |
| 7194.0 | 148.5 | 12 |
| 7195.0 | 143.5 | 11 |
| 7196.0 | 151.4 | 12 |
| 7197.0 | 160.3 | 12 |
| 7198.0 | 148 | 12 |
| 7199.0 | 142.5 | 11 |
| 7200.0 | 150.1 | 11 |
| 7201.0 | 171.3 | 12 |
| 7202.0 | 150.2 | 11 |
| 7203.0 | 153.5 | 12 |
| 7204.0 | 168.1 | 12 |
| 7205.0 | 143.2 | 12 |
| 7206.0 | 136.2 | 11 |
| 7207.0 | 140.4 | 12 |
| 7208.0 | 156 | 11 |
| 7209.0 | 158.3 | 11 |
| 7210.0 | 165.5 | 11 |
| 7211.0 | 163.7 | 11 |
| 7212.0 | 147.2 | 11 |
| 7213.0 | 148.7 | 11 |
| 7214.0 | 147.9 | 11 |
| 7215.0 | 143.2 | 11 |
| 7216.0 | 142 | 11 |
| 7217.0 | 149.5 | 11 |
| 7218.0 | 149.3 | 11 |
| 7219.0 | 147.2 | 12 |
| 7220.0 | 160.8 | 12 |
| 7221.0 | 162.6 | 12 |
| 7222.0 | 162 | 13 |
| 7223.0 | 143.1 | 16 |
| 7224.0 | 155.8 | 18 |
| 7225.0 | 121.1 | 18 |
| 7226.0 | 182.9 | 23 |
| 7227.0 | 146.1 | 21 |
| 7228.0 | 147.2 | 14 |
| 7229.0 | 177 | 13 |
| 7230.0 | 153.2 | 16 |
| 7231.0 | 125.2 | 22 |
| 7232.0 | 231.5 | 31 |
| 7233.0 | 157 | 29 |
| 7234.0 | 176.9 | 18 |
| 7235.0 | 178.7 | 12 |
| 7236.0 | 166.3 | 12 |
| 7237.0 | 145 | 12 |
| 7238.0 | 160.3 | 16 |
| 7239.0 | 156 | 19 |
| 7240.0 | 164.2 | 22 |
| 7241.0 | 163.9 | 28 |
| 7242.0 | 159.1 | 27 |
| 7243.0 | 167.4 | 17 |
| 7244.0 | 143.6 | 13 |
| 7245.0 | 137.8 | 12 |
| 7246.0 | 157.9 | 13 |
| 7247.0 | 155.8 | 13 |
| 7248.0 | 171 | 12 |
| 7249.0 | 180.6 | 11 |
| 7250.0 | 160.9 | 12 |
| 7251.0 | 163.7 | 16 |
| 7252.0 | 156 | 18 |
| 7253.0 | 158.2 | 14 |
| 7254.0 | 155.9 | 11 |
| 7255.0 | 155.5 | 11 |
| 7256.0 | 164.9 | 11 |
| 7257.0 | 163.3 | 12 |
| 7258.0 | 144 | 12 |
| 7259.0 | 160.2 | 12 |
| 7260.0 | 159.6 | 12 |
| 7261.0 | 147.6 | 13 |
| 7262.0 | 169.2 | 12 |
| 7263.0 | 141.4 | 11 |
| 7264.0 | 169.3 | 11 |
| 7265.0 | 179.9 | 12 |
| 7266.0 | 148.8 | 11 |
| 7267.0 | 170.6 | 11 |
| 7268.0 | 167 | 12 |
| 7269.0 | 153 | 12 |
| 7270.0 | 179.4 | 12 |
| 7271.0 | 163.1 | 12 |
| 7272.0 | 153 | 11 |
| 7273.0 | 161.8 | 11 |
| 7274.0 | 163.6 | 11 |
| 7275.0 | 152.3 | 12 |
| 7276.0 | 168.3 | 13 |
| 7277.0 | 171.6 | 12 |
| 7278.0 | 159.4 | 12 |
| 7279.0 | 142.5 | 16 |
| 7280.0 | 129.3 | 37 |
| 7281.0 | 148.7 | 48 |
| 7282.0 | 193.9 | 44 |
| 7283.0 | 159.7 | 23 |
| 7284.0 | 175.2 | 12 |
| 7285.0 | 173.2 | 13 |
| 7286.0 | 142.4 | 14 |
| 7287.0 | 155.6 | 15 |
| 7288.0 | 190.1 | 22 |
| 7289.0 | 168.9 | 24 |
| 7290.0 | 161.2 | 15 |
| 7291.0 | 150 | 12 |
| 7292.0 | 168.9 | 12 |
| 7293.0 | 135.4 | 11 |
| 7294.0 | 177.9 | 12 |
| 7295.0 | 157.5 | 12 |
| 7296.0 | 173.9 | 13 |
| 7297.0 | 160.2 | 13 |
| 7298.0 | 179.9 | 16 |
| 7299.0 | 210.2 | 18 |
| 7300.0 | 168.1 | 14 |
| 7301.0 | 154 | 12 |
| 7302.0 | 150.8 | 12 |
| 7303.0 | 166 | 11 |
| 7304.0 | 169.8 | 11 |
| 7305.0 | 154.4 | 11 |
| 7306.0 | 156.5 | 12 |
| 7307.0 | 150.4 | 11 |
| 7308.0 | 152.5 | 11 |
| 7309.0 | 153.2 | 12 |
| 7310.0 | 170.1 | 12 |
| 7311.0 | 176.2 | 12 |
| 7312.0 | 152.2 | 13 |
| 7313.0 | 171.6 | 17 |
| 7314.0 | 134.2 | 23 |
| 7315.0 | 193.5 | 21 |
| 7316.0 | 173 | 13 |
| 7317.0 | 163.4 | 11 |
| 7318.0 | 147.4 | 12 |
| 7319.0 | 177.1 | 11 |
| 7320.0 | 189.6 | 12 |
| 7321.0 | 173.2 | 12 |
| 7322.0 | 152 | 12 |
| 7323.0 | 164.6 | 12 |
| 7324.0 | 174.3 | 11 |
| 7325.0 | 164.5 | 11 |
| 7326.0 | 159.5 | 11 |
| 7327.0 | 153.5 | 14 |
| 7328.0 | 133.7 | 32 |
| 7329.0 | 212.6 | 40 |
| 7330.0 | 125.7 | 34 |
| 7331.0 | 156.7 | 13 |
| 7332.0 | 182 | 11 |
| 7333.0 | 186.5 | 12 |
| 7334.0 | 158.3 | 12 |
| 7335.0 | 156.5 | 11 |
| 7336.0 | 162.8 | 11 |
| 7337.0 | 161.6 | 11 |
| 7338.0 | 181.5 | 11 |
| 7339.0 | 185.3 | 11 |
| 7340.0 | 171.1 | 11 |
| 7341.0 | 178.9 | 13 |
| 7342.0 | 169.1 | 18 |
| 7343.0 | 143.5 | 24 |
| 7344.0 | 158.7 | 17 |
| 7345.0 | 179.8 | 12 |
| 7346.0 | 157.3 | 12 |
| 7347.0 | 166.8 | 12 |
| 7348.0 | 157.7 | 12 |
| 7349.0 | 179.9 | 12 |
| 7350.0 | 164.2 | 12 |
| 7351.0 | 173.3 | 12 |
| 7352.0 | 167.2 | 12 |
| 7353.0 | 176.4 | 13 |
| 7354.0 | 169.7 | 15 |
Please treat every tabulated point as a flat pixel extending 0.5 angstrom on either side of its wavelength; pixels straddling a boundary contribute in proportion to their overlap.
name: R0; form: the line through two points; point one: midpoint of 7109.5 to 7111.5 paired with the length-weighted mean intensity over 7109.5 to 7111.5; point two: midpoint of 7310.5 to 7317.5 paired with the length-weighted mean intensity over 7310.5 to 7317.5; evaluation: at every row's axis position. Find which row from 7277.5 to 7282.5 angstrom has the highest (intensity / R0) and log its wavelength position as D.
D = 7282.0 angstrom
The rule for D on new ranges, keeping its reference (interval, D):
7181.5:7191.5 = 7187.0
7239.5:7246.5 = 7243.0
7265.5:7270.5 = 7270.0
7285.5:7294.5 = 7288.0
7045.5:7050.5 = 7050.0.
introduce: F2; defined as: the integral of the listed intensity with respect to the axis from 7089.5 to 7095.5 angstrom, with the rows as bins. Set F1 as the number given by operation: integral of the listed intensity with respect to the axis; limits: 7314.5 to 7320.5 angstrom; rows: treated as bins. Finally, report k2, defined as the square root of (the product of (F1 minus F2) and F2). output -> 355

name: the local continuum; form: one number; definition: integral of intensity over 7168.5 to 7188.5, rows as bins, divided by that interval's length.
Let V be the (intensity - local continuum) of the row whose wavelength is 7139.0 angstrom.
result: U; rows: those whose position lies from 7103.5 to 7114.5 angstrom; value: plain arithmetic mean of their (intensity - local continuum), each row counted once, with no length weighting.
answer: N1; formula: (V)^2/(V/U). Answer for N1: 0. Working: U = 0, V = 1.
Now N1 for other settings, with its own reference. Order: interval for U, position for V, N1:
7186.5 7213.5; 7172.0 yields -25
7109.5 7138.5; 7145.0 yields 28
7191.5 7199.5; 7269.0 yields -1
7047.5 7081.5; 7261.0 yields -28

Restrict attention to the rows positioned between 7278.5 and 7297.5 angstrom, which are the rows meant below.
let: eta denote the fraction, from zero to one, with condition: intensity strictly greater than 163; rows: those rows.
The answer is 0.42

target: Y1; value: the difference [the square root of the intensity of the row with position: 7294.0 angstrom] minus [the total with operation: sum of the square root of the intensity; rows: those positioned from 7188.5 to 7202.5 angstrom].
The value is -160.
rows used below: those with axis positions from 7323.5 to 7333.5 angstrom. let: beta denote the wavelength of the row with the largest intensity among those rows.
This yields 7329.0 angstrom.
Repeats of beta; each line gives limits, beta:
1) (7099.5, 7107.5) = 7103.0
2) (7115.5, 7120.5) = 7120.0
